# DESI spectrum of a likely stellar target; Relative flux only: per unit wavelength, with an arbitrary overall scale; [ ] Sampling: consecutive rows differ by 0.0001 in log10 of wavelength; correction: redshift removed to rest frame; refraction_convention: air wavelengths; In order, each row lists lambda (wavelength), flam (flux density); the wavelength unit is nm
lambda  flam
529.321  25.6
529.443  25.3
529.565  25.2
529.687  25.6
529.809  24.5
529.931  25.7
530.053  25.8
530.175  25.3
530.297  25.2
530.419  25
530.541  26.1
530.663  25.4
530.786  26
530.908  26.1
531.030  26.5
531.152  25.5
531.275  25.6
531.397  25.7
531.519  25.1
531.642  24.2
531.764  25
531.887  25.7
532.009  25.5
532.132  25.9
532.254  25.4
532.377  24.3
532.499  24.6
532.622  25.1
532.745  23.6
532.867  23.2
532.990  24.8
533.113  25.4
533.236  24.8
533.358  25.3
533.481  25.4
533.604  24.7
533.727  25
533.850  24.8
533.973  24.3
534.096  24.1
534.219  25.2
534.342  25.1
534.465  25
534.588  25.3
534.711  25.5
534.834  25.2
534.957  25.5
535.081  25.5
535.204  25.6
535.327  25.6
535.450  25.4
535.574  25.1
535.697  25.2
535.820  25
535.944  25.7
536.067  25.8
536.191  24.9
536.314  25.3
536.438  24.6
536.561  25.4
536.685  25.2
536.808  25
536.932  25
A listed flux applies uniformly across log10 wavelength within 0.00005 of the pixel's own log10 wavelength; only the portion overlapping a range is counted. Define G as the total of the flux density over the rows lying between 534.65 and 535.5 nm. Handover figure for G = 178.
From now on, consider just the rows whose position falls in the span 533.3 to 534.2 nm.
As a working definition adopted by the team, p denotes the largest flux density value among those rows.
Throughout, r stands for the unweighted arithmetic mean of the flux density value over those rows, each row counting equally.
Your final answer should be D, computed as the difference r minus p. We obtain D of -0.60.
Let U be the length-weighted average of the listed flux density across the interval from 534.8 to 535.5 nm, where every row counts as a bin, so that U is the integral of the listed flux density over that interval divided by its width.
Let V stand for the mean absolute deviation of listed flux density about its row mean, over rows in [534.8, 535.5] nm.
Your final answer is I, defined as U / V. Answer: 229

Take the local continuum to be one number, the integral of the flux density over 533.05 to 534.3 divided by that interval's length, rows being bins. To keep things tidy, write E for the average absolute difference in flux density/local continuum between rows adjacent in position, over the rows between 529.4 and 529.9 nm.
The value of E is 0.021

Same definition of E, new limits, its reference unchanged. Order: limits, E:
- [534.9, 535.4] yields 0.001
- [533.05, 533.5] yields 0.016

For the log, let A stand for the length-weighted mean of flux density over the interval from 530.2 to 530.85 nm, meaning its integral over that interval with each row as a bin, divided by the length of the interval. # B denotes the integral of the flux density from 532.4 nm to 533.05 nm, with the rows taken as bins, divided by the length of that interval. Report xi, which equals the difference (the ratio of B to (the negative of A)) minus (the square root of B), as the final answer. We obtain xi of -5.88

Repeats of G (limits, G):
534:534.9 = 175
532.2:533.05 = 171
